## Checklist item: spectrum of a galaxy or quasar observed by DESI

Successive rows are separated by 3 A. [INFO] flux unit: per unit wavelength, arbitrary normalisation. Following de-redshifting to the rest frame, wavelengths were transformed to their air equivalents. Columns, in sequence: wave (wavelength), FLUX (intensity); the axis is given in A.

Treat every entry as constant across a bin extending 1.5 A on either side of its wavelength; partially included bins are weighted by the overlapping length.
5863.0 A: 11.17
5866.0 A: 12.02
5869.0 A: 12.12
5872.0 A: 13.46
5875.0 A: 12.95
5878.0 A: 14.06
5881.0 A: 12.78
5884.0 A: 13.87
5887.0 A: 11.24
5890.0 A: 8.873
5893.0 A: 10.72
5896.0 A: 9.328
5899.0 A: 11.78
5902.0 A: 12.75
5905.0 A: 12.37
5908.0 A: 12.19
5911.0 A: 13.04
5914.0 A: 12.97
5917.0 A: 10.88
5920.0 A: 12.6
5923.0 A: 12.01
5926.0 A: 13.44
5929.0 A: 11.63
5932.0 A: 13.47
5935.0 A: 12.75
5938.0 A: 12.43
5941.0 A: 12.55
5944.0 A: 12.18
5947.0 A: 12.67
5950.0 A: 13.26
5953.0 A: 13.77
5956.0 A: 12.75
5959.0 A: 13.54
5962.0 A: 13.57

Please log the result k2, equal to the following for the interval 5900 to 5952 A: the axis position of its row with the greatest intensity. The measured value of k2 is 5932.0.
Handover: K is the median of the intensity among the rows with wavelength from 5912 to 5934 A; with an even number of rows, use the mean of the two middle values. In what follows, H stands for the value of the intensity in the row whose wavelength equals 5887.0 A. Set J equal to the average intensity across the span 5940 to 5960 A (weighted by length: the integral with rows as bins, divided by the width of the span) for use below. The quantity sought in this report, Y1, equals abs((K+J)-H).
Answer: 14.3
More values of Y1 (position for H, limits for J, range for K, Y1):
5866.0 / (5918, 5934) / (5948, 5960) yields 14.0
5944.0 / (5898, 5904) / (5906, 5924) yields 12.5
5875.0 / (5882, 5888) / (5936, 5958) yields 12.4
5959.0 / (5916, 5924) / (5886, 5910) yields 9.8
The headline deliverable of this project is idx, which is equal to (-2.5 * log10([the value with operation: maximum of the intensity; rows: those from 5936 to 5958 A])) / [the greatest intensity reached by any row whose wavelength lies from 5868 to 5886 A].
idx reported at -0.203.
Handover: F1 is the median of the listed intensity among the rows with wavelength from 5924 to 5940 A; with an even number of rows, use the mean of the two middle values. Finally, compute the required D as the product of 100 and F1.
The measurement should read 1275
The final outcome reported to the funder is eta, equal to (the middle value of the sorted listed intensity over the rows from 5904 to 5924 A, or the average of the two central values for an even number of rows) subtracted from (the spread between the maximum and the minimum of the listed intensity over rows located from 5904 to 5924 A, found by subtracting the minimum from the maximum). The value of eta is -10.2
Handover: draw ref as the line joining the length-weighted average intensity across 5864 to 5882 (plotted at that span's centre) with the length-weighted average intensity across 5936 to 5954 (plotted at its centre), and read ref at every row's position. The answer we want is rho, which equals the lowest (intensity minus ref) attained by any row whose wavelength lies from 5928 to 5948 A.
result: -1.2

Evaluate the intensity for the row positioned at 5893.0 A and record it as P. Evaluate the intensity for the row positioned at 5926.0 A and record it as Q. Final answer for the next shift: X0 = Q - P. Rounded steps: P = 10.72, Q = 13.44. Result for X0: 2.7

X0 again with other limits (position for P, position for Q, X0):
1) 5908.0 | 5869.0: -0.1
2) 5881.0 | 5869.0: -0.7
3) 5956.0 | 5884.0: 1.1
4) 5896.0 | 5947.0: 3.3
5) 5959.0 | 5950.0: -0.3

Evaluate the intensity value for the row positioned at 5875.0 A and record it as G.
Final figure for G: 12.95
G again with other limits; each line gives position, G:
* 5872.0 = 13.46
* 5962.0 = 13.57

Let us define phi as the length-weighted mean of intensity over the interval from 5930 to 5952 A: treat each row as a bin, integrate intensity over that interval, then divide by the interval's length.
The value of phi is 12.8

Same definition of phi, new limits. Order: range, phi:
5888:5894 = 9.8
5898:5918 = 12.3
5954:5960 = 13.2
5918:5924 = 12.2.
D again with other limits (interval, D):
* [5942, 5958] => 1275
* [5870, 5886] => 1346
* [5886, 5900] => 1072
